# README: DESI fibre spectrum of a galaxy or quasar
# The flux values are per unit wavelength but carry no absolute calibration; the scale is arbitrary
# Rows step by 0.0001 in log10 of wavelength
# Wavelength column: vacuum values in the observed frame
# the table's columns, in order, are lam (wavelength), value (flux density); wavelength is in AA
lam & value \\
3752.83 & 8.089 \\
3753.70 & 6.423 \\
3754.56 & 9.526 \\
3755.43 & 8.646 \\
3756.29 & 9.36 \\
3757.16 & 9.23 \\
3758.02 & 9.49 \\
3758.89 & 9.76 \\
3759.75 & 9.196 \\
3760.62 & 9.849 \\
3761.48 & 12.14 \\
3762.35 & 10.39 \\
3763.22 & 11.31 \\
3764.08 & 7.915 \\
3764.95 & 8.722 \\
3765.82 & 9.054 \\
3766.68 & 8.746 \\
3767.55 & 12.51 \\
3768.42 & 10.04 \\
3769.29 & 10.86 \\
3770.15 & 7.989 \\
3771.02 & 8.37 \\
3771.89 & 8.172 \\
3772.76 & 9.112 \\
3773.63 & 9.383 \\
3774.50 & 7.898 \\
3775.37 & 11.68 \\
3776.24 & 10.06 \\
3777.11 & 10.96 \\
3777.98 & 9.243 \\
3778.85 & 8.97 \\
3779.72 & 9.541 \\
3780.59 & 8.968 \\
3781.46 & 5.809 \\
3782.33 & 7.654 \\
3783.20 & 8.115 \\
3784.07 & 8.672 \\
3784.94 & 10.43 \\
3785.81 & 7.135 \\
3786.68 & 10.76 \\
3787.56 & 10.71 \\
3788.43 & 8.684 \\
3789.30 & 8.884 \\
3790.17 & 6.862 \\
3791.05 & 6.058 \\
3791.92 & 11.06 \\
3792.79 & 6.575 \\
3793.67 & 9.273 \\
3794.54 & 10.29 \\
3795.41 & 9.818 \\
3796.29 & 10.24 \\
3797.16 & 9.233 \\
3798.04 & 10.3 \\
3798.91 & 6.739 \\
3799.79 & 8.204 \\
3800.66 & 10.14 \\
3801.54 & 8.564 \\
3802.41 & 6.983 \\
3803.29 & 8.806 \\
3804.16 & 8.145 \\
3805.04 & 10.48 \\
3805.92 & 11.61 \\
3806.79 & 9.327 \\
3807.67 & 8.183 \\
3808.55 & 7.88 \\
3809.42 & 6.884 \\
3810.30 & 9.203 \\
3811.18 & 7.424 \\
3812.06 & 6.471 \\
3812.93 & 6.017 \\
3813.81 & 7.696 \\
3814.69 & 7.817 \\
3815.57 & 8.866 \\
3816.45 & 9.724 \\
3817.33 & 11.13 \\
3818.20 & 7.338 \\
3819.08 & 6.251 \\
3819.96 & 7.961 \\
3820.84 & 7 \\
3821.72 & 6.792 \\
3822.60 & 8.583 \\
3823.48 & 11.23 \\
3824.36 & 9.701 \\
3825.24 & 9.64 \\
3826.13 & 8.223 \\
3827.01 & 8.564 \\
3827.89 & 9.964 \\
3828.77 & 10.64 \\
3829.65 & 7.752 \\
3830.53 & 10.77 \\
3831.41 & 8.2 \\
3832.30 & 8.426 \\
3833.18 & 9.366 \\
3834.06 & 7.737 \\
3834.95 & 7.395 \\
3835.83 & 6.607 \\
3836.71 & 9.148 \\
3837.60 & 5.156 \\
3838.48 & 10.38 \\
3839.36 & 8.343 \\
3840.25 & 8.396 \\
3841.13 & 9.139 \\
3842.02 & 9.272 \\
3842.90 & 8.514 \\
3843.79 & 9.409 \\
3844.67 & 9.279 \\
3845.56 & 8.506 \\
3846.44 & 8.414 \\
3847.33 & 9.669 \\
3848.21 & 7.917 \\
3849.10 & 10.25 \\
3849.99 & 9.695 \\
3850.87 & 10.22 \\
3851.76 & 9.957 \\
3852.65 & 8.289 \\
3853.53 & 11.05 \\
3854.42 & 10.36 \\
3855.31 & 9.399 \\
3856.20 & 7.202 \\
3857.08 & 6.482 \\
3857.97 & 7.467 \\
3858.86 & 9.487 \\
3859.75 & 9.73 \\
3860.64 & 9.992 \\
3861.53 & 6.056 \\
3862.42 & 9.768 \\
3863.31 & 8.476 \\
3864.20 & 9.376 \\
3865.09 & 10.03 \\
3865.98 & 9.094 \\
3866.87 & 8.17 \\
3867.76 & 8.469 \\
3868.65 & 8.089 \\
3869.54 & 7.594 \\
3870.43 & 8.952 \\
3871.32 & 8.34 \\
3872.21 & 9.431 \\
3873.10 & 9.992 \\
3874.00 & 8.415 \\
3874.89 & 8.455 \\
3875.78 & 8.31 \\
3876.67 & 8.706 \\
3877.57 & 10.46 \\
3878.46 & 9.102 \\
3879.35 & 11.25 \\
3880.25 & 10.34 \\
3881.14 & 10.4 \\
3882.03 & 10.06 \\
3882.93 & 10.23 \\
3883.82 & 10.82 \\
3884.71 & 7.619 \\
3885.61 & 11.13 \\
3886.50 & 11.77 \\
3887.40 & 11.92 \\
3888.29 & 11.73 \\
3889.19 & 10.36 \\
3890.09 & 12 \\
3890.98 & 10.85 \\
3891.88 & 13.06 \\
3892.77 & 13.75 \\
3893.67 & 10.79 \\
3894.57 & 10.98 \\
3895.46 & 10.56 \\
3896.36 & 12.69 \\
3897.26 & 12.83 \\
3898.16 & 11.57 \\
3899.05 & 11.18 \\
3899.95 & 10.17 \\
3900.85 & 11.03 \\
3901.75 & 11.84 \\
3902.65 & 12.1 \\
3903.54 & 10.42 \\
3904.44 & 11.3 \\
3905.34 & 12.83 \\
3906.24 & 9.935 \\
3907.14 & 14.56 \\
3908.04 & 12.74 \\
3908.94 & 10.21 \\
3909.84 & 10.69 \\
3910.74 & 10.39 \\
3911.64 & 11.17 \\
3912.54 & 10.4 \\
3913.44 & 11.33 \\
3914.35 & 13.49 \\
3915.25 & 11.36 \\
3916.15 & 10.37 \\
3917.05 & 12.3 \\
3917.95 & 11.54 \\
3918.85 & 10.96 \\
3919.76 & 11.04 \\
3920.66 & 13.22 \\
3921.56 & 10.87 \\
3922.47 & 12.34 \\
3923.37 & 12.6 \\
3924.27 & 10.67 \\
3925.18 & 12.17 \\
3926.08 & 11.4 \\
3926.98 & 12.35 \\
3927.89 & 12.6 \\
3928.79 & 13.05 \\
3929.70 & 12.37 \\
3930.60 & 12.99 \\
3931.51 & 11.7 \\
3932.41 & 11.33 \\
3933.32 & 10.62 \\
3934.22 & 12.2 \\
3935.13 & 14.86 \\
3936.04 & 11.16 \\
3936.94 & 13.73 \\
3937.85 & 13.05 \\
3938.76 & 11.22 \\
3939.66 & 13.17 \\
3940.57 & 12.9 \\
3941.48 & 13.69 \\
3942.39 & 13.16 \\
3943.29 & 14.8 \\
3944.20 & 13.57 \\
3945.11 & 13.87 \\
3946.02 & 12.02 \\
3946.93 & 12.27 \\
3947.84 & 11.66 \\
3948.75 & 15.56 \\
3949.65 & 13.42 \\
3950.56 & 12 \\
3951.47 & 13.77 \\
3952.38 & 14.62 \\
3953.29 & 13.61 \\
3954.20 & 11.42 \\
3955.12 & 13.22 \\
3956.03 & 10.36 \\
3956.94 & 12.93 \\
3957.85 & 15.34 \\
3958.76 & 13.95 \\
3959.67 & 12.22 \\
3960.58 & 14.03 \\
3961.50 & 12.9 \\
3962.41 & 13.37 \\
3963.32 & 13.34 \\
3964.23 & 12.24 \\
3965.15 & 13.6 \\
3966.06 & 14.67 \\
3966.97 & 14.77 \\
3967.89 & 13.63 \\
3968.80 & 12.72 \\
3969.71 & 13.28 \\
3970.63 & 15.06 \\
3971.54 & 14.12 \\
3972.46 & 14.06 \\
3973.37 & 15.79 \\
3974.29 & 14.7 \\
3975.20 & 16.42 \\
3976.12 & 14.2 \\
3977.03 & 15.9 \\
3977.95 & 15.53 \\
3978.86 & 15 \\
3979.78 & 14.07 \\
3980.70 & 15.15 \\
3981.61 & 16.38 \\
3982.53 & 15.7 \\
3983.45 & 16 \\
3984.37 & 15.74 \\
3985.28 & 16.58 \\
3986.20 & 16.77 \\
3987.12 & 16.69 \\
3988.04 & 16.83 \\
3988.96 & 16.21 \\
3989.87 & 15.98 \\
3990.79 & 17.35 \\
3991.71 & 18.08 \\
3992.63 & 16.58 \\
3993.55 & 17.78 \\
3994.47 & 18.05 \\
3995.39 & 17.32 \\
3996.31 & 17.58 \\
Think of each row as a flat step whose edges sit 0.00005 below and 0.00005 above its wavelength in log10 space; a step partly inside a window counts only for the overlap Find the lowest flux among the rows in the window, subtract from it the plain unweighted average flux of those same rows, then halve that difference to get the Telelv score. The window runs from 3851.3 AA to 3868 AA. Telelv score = -1.42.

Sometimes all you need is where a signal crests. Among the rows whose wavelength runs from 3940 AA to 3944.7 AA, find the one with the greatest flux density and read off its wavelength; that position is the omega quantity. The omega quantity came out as 3943.29 AA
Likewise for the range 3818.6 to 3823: 3822.60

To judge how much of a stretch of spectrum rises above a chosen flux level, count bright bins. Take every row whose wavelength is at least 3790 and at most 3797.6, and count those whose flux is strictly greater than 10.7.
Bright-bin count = 1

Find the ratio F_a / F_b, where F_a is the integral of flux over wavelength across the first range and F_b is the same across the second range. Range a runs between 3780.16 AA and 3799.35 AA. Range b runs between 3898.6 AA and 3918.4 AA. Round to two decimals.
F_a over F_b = 0.74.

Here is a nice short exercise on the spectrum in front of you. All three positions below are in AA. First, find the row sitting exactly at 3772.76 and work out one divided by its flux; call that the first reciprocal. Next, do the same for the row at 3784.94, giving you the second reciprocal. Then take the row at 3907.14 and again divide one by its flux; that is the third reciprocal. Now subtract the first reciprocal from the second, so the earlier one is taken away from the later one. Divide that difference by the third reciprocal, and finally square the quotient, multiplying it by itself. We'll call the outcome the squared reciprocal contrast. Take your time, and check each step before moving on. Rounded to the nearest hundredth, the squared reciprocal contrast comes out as 0.04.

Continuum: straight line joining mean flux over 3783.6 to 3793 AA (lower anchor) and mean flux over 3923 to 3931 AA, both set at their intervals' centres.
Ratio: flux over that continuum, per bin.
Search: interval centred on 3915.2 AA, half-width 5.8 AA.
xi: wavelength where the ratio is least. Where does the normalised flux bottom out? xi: 3916.15 AA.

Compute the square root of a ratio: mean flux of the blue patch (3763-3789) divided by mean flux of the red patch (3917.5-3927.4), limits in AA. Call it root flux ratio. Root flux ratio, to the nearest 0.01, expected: 0.89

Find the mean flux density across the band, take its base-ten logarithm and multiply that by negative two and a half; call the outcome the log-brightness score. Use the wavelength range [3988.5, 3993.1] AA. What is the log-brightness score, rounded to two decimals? -3.07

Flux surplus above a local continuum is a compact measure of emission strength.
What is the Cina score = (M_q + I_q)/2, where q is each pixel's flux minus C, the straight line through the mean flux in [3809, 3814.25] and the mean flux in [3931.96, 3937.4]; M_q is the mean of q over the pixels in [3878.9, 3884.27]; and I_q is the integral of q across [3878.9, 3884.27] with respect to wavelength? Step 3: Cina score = 1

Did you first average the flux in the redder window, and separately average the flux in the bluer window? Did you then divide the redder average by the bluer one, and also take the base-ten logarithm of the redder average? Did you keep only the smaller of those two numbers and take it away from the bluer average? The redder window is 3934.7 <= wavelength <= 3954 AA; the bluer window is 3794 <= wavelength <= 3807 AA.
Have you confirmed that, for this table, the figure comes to 8.1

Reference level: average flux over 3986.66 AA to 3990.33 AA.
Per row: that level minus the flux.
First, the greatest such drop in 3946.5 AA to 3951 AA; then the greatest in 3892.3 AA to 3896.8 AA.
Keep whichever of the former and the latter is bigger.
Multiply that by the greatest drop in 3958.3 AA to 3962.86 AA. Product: 25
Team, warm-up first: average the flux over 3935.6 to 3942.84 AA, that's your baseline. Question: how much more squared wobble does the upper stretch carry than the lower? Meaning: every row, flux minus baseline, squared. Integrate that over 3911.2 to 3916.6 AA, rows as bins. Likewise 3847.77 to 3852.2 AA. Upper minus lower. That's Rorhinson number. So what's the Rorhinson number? -31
